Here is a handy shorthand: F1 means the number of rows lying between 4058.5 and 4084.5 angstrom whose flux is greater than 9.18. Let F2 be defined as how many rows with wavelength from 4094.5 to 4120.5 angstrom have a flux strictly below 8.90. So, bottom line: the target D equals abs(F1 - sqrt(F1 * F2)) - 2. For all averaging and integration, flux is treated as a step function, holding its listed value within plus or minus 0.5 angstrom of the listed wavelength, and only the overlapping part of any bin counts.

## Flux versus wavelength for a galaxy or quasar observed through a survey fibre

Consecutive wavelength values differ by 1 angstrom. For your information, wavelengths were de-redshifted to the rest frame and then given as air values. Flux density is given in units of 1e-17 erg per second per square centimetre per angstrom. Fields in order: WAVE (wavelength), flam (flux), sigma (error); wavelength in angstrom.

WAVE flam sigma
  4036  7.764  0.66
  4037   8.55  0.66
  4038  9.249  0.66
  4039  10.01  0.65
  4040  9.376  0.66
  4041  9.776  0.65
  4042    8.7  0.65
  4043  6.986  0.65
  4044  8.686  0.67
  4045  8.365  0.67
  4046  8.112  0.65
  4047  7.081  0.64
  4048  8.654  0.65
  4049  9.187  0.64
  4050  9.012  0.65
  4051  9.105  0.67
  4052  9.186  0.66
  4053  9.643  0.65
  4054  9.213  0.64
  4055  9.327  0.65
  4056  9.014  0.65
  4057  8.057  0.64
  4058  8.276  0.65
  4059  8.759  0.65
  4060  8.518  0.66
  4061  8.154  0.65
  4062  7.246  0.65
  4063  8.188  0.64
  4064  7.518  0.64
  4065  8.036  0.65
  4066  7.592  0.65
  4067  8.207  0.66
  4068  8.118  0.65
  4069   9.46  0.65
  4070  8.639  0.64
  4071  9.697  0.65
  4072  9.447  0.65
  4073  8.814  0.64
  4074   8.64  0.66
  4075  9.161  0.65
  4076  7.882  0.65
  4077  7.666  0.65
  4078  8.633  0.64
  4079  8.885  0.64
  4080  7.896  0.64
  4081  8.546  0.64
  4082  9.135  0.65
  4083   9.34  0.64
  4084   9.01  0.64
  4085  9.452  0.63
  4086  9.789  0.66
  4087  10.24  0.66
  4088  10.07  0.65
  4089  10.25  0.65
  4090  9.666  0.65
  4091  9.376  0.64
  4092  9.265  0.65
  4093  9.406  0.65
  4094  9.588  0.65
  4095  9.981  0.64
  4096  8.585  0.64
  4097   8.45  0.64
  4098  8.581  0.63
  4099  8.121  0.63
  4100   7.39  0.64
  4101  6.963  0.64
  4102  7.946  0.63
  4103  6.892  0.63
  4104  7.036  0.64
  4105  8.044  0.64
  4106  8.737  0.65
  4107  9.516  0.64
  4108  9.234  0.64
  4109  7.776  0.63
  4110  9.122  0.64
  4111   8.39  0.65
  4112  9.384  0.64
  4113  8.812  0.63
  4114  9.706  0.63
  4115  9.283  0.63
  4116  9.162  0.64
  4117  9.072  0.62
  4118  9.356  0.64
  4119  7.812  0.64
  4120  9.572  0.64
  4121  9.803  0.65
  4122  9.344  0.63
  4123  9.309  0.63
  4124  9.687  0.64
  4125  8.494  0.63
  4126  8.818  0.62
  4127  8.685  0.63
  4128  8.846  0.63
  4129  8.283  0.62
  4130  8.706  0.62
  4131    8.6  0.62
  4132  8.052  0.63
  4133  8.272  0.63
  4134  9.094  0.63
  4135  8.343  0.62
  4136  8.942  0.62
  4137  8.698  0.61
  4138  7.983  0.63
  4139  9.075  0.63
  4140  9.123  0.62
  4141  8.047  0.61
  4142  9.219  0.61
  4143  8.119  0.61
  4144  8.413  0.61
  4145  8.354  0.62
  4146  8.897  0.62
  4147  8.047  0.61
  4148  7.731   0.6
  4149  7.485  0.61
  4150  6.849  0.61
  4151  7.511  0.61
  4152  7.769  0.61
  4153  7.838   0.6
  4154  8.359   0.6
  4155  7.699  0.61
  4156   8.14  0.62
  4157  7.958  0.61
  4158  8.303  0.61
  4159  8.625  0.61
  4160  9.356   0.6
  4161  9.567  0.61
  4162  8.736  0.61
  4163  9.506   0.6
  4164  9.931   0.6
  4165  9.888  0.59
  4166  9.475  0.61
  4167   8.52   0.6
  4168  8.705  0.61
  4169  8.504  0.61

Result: 1.7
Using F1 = 4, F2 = 15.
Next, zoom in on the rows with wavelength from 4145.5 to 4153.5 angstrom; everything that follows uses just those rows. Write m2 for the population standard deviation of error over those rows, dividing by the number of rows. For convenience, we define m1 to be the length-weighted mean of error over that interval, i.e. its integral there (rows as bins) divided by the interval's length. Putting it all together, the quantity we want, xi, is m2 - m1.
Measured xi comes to -0.603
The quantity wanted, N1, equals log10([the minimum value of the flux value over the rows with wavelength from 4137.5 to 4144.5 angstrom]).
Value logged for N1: 0.902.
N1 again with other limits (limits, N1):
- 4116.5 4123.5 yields 0.893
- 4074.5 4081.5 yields 0.885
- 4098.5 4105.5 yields 0.838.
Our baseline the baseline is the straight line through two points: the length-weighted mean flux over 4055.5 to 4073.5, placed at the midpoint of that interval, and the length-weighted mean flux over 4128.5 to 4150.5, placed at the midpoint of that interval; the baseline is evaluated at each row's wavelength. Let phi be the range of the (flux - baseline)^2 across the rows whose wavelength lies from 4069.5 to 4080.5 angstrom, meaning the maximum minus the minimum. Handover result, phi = 1.6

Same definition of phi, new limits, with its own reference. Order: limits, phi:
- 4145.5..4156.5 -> 2.3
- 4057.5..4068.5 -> 1.4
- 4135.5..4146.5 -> 0.7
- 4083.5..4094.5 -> 3.0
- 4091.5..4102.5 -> 2.5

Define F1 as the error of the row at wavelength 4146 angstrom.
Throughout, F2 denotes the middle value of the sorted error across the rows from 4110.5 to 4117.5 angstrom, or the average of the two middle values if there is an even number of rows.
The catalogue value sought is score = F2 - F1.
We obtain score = 0.010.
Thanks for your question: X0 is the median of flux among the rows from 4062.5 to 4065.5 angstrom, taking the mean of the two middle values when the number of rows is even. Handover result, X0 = 8.0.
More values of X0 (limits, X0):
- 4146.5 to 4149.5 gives 7.7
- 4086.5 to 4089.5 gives 10.2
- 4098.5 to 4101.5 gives 7.4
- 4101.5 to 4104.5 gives 7.0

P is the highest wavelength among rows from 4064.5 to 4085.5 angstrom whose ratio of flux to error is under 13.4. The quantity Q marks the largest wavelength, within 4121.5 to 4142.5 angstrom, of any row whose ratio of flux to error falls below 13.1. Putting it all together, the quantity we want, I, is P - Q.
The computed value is -57 angstrom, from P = 4081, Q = 4138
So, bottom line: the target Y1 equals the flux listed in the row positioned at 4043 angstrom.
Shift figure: 6.986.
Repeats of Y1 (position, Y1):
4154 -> 8.359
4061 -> 8.154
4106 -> 8.737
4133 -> 8.272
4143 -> 8.119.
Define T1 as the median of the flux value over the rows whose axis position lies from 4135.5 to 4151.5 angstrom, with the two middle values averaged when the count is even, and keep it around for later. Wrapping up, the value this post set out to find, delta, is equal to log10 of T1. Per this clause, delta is 0.916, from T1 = 8.2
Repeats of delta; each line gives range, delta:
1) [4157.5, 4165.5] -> 0.975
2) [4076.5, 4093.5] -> 0.970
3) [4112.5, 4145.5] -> 0.945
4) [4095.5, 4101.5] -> 0.918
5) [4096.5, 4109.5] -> 0.905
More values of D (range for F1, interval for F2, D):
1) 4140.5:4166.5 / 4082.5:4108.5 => -0.2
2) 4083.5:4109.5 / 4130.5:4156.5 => 1.5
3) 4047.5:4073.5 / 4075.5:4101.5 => -0.2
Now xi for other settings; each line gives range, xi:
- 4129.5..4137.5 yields -0.616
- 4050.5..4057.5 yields -0.642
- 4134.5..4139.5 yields -0.615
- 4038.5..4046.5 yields -0.648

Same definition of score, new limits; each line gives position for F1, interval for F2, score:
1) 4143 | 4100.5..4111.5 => 0.030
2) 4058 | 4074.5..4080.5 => -0.005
